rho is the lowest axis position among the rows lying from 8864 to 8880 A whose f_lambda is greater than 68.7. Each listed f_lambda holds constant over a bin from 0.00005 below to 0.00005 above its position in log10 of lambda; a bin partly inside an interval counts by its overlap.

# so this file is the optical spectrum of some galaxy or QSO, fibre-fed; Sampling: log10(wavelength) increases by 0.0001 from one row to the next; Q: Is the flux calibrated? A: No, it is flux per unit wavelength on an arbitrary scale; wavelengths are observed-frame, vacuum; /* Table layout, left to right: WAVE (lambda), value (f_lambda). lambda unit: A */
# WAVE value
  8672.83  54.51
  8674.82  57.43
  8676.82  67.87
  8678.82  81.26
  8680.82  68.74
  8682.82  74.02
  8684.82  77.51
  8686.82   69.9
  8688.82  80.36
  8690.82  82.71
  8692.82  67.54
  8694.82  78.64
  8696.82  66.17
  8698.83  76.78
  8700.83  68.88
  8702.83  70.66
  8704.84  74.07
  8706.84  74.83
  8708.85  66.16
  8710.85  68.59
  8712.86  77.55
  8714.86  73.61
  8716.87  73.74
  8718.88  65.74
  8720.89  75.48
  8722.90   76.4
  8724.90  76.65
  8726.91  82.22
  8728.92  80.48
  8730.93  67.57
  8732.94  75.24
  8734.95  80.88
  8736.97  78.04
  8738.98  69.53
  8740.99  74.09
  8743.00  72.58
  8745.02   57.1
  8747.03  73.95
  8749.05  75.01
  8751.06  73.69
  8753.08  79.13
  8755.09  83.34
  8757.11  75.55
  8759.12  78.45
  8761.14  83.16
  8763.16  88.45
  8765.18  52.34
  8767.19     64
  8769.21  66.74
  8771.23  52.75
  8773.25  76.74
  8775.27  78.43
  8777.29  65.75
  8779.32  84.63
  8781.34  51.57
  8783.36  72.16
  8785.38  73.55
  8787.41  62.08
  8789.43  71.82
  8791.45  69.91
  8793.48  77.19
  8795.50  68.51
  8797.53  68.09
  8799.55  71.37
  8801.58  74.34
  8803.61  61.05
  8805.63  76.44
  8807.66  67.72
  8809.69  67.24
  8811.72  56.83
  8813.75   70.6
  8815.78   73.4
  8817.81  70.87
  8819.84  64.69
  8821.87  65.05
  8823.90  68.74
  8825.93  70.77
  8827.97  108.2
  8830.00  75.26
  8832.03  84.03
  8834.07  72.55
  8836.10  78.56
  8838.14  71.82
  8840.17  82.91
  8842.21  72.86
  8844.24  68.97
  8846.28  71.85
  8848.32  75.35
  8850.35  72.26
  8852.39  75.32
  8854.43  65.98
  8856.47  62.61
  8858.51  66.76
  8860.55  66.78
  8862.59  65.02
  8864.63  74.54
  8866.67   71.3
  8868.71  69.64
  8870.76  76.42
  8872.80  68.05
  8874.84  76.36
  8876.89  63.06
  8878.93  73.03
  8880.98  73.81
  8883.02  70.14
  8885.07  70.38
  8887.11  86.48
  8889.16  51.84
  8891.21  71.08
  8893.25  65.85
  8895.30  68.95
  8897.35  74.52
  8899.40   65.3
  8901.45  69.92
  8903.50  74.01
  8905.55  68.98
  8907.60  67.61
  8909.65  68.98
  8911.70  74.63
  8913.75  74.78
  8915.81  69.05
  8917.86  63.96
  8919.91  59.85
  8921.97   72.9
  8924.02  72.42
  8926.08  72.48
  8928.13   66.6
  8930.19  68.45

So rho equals 8864.63 A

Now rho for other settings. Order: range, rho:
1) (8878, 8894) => 8878.93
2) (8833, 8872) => 8834.07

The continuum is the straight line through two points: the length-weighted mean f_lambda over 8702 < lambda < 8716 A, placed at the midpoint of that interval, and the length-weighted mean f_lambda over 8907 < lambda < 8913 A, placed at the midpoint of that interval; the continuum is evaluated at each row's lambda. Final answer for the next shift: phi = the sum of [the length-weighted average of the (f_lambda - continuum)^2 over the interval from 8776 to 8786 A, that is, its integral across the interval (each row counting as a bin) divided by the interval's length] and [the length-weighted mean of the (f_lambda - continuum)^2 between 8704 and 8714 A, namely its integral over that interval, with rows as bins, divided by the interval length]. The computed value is 143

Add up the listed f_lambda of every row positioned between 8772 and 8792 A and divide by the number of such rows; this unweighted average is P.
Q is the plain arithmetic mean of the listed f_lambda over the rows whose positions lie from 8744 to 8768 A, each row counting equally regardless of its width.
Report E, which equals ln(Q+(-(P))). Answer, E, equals 1.1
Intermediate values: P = 70.7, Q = 73.7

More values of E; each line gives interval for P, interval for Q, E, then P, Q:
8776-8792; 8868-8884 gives 0.9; 68.9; 71.3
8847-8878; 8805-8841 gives 1.3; 70.0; 73.6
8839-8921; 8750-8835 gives 0.5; 70.2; 71.8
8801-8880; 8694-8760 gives 0.8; 71.7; 74.0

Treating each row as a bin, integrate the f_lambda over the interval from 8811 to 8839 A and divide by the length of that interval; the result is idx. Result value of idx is 73.9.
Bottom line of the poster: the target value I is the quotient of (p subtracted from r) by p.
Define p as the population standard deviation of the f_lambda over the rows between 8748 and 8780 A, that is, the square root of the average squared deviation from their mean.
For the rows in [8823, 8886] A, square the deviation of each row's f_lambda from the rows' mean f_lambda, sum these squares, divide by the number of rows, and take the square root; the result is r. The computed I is -0.2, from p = 10.3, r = 8.1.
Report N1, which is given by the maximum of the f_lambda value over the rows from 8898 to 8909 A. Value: 74.01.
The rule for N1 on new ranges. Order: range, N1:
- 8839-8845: 82.91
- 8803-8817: 76.44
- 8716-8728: 82.22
